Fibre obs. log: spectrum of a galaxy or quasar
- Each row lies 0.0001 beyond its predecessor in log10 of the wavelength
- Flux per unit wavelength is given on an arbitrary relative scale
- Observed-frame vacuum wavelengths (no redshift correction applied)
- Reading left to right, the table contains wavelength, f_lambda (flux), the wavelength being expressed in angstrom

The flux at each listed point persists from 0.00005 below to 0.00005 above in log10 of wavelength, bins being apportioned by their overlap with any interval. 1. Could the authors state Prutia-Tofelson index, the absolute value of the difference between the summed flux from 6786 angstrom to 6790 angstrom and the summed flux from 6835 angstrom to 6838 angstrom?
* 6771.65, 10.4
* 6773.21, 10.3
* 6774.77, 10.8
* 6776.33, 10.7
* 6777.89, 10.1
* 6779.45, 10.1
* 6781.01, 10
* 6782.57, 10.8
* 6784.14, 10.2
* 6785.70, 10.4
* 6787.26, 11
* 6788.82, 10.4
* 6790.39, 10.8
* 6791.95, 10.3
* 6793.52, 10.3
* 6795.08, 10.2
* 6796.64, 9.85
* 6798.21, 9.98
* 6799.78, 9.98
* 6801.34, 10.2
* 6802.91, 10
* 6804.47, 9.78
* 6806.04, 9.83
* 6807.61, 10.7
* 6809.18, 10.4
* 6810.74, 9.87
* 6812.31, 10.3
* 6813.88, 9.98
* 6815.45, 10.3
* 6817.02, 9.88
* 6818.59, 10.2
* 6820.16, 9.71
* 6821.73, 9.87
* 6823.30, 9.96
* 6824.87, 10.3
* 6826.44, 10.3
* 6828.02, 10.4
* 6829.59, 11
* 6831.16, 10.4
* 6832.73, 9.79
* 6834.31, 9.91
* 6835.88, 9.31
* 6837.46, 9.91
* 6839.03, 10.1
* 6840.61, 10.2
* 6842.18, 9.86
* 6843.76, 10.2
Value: 2.2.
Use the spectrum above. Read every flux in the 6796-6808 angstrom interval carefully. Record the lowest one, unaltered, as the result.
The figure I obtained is 9.78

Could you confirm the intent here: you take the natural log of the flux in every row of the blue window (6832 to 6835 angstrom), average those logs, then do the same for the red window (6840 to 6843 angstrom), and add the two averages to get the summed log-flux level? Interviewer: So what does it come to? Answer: 4.59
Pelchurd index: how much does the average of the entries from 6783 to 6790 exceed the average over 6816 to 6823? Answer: 0.59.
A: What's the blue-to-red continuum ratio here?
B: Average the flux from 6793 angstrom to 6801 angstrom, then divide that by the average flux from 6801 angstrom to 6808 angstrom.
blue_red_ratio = 1.00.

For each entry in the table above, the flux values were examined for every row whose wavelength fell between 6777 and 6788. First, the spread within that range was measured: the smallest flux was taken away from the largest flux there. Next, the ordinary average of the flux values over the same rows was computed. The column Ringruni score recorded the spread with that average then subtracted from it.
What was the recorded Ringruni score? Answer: -9.37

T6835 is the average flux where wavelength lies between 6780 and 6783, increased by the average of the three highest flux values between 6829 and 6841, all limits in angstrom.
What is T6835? 20.9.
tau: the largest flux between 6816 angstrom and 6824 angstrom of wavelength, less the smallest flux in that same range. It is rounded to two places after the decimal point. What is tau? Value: 0.49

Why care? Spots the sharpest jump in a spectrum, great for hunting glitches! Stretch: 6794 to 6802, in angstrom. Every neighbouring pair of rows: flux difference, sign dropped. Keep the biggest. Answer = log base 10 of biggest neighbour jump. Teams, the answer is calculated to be -0.46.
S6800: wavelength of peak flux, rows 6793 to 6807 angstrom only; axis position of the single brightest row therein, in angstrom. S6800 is 6793.52 angstrom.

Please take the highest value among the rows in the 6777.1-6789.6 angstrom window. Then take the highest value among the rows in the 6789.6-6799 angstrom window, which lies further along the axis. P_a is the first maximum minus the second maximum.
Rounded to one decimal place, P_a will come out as 0.2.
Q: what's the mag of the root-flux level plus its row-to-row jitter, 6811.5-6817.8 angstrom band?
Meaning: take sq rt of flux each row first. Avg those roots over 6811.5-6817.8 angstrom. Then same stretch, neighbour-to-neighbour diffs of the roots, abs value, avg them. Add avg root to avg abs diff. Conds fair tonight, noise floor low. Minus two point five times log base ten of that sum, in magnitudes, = -1.27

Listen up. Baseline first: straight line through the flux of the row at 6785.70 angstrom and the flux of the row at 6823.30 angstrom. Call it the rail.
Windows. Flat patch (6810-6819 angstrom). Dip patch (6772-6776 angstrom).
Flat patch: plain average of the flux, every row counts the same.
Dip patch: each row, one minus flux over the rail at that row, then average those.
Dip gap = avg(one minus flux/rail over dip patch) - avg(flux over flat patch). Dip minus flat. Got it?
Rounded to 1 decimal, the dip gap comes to -10.1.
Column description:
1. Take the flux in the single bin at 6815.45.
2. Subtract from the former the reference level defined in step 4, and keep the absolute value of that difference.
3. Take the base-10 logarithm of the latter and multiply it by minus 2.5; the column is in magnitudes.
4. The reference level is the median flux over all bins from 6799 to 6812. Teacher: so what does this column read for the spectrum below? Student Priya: 1.27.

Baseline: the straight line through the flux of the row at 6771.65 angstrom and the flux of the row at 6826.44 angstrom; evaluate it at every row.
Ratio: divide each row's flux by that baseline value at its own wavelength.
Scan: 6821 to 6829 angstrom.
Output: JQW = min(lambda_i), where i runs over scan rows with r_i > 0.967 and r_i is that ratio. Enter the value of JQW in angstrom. 6824.87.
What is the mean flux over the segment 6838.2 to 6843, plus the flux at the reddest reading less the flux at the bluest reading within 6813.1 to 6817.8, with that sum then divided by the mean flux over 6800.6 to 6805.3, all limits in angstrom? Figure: 0.996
